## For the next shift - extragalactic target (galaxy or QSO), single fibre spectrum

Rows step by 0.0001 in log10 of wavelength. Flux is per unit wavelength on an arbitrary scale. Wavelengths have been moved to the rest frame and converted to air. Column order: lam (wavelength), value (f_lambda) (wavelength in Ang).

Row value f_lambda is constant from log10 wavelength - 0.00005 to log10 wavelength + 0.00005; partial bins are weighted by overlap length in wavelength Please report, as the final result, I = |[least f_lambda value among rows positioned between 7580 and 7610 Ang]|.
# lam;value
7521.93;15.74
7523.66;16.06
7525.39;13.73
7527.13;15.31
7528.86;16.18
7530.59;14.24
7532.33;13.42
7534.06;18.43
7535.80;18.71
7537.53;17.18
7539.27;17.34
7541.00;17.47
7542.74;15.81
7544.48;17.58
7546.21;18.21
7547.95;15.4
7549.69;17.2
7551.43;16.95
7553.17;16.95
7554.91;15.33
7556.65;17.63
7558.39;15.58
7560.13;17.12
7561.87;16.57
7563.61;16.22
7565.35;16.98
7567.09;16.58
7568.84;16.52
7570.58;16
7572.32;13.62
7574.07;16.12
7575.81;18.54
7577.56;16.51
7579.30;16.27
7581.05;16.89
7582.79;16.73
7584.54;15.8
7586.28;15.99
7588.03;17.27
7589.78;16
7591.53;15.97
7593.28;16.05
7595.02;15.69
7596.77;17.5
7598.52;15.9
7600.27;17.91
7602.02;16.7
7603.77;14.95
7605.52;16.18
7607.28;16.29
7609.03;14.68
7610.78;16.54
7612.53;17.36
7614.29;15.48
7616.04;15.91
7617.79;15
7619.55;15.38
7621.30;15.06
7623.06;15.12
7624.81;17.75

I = 14.7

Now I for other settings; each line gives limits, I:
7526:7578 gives 13.4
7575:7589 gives 15.8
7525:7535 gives 13.4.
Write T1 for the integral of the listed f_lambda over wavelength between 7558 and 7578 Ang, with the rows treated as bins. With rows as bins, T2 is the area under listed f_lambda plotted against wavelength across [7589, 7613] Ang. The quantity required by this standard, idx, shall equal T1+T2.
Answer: 718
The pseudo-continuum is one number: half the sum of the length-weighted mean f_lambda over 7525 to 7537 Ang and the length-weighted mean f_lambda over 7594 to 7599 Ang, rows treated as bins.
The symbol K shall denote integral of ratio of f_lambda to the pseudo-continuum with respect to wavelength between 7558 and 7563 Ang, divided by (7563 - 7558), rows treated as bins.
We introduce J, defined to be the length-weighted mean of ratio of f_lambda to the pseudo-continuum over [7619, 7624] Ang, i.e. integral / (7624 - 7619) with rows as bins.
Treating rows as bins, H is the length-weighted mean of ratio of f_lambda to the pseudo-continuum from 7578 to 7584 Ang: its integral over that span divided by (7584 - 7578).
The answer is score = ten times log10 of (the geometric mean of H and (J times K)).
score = -0.01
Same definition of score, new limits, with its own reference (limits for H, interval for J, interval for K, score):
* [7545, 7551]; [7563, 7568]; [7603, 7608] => 0.13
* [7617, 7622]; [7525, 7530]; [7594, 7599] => -0.23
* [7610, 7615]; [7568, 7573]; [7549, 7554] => 0.07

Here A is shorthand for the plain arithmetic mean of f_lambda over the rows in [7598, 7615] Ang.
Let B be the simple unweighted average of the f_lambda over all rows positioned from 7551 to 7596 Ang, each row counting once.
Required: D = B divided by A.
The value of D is 1.01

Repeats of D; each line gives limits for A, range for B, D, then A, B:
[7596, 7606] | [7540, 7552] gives 1.03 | 16.5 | 16.9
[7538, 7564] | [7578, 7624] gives 0.96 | 16.8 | 16.1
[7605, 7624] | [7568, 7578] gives 1.03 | 15.7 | 16.2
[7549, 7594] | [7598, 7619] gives 0.98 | 16.4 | 16.1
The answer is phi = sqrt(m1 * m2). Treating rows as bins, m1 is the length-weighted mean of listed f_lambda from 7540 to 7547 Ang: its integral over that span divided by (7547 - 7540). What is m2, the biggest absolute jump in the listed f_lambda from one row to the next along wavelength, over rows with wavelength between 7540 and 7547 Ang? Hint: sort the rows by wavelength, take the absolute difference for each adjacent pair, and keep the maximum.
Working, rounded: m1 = 17.3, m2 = 1.77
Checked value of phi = 5.5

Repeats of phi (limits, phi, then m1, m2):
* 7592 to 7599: 5.4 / 16.3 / 1.81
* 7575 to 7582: 5.9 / 17.0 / 2.03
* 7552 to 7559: 6.1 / 16.4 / 2.30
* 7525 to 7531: 5.4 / 15.0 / 1.94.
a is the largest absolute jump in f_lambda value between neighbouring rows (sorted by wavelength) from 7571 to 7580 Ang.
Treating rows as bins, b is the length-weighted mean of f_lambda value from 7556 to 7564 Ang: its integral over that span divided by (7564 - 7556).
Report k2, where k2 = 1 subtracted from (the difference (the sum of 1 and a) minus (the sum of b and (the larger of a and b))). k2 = -30.8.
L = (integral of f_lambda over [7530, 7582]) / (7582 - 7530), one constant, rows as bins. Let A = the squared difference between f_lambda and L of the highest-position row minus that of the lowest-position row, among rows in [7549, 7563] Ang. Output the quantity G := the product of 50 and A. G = -18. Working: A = -0.4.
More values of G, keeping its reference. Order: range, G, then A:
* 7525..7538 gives -392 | -7.8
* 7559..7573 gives 428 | 8.6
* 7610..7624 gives 108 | 2.2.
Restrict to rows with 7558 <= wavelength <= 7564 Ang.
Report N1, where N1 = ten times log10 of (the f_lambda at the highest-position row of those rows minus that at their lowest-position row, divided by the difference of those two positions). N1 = -9.1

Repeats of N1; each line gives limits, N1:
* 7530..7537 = -0.7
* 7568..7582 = -15.2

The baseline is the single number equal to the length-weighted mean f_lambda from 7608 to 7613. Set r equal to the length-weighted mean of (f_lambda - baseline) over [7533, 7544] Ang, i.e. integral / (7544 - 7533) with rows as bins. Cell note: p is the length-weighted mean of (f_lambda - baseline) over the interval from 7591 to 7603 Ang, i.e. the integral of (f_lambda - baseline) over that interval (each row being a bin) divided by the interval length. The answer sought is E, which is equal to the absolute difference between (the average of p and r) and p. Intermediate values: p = 0.41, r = 1.3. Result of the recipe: 0.44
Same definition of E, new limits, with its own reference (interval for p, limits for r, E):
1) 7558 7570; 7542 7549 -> 0.12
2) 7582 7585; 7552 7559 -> 0.06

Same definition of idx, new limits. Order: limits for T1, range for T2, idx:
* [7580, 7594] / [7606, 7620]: 451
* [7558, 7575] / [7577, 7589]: 473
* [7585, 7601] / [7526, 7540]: 491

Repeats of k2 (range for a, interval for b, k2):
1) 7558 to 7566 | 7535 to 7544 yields -33.1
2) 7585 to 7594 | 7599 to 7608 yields -31.5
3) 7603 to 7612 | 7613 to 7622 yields -29.1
